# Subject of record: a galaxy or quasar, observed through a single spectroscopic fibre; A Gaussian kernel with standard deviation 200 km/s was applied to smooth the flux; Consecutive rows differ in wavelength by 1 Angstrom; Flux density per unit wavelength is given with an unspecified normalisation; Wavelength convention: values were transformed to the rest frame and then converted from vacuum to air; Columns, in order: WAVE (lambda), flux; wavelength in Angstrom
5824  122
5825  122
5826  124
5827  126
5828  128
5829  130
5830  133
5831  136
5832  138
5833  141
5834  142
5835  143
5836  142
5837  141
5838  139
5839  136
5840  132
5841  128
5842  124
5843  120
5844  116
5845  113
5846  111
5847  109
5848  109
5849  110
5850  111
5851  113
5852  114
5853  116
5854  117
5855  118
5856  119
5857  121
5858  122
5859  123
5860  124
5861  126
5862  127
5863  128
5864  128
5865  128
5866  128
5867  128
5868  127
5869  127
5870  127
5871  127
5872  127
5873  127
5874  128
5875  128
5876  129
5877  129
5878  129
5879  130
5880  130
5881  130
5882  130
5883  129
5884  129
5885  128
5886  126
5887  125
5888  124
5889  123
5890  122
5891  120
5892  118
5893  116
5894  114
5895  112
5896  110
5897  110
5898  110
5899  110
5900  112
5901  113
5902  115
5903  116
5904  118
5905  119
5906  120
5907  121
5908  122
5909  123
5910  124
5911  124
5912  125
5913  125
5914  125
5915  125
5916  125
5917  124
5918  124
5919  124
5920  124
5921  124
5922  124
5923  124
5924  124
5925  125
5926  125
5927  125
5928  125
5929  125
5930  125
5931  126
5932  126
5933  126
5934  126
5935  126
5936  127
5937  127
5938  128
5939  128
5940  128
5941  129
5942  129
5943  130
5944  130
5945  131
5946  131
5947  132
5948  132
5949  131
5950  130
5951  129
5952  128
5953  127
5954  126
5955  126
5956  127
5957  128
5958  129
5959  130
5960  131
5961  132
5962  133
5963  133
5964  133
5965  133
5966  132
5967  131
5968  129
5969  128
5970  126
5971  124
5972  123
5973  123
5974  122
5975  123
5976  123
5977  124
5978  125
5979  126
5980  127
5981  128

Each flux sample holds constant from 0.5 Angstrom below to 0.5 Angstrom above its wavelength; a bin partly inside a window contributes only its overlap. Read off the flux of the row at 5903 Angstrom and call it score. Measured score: 116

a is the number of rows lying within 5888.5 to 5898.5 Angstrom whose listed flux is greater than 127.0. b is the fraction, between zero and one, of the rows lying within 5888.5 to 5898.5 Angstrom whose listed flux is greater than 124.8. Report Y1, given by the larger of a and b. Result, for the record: 0.0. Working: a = 0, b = 0.00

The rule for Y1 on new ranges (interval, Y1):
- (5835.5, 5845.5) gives 6.0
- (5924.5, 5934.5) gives 1.0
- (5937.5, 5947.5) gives 10.0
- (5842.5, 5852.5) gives 0.0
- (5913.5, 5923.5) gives 0.3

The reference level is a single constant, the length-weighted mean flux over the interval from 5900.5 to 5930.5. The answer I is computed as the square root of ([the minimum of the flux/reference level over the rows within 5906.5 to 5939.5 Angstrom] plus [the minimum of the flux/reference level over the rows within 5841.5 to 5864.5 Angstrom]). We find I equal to 1.37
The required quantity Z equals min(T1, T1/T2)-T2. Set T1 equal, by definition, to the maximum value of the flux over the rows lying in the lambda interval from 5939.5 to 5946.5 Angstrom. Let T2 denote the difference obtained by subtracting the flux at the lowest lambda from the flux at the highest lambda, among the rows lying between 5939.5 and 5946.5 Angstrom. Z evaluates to 41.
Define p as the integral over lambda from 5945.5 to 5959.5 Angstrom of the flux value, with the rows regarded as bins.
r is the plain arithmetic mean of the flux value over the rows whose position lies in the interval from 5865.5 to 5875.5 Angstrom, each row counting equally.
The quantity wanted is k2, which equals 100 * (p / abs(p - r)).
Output 108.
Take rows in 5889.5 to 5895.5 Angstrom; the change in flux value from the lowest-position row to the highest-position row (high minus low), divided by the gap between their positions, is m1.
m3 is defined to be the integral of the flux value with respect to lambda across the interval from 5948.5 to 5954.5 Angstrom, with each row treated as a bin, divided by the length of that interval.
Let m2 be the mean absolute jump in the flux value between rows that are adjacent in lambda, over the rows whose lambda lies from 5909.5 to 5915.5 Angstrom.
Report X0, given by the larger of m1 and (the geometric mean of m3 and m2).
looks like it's 5.1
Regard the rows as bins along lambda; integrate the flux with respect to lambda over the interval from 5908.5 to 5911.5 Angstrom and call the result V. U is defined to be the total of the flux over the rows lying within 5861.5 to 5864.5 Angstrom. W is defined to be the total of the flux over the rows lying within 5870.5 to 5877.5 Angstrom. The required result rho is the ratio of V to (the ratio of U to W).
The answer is 867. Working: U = 383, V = 371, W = 895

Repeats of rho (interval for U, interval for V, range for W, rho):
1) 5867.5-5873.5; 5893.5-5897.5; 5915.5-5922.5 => 509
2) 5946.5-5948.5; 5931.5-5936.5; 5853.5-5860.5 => 2017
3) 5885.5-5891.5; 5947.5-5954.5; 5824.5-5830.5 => 931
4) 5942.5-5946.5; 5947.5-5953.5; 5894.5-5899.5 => 822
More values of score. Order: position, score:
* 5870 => 127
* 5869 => 127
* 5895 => 112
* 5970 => 126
